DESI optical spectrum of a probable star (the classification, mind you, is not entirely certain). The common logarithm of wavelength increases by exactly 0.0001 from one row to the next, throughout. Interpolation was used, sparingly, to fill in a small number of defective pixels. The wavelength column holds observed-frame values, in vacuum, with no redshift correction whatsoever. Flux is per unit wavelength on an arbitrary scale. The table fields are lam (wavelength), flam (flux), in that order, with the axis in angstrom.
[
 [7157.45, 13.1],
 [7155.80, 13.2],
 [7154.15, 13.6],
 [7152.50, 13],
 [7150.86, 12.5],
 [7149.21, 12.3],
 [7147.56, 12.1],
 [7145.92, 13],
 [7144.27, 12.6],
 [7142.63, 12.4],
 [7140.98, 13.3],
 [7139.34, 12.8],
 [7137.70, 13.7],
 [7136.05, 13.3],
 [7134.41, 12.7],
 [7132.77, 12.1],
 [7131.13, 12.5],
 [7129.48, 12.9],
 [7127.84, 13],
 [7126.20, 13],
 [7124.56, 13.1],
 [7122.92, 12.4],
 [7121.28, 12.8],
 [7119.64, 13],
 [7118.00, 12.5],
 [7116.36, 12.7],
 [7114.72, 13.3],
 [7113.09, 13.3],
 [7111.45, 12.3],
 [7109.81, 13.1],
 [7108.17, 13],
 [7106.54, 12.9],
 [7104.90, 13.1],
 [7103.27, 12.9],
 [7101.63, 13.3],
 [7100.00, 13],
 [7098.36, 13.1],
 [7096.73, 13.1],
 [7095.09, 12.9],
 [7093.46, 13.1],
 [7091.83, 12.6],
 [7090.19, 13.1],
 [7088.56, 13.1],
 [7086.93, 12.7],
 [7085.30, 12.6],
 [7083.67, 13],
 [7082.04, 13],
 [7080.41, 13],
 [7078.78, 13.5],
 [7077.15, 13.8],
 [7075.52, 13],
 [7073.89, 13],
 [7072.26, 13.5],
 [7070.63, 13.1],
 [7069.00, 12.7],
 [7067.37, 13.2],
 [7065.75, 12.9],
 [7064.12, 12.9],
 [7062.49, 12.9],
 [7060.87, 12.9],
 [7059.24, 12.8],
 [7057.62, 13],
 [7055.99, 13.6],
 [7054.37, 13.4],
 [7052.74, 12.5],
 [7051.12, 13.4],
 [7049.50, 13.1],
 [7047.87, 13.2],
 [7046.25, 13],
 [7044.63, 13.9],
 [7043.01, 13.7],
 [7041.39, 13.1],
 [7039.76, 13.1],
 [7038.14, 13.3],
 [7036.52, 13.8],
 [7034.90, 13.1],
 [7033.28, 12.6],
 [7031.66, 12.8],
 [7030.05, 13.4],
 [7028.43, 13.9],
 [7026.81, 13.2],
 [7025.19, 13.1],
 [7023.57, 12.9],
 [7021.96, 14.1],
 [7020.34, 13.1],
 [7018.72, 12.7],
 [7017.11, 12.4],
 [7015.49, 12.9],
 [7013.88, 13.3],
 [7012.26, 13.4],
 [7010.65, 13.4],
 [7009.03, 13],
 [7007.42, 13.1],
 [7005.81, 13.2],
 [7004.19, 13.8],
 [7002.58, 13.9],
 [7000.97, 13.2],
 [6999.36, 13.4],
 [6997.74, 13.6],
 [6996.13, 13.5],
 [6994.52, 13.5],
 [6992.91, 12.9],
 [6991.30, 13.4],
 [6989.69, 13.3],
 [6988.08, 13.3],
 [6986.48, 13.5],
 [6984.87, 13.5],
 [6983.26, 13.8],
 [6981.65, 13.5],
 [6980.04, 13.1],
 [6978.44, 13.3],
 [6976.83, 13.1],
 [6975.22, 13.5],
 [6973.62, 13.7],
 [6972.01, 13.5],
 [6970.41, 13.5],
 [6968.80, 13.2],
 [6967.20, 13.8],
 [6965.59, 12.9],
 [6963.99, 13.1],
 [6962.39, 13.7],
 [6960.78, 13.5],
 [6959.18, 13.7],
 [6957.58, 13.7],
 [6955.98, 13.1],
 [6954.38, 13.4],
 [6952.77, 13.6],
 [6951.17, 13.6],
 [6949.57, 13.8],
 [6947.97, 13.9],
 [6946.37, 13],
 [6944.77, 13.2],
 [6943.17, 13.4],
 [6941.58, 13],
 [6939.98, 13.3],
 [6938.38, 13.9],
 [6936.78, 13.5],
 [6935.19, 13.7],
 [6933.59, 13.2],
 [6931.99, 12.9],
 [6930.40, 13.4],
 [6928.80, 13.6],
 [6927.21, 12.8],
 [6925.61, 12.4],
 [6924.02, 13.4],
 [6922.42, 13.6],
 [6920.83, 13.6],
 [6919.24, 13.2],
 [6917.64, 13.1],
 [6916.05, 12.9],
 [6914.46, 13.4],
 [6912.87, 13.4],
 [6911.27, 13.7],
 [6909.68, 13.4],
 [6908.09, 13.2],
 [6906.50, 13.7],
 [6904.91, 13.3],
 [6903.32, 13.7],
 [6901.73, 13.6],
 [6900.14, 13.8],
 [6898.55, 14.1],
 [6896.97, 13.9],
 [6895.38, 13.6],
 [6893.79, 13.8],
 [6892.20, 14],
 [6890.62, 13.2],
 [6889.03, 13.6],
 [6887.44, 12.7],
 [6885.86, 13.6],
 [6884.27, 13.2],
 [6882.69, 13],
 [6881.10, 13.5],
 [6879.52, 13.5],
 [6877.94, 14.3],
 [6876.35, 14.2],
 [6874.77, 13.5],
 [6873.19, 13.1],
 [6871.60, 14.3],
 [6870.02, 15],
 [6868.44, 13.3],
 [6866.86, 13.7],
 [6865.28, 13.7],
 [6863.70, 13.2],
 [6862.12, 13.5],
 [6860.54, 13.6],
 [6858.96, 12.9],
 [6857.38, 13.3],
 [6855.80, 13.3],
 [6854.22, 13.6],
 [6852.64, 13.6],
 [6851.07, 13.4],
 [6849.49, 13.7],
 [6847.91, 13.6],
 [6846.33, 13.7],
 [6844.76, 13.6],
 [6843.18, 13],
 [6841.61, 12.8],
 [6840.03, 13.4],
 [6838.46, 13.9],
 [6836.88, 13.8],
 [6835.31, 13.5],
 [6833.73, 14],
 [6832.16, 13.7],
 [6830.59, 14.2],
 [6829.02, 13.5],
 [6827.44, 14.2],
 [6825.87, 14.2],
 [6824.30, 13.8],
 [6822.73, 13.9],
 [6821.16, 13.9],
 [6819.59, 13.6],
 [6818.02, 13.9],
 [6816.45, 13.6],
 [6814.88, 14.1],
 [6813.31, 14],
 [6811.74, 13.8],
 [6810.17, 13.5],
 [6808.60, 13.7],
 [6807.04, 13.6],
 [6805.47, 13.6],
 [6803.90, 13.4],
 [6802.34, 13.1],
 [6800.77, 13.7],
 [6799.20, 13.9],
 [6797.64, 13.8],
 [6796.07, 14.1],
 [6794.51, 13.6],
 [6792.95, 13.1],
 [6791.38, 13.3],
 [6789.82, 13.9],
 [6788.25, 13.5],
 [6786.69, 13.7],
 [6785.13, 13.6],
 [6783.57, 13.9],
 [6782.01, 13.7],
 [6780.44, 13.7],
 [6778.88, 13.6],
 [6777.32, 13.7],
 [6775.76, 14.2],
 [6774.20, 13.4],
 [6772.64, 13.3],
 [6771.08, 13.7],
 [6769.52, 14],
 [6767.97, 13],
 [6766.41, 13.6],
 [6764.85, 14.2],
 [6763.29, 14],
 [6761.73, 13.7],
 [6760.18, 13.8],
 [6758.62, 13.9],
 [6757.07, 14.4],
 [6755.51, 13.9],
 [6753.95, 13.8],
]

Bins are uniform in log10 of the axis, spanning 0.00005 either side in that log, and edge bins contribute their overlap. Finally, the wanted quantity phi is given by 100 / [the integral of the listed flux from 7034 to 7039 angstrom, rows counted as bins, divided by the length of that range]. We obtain 7.47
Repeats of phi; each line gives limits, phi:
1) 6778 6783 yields 7.32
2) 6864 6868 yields 7.35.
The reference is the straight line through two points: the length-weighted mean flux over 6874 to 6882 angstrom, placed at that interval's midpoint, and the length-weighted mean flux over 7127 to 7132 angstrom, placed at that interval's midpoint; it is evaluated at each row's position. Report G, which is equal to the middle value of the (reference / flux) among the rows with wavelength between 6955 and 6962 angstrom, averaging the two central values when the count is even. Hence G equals 0.990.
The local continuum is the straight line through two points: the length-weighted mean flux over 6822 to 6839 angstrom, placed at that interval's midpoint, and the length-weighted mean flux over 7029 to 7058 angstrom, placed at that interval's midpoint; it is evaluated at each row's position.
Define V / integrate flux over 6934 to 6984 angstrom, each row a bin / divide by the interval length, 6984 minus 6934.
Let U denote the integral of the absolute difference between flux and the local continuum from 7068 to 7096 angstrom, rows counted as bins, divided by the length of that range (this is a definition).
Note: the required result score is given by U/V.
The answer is 0.0179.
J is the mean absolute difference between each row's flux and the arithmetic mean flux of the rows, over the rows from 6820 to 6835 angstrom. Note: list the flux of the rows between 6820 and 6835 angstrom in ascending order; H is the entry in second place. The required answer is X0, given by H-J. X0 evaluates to 13.51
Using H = 13.7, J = 0.19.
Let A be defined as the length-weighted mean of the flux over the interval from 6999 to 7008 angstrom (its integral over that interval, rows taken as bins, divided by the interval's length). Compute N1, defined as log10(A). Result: 1.13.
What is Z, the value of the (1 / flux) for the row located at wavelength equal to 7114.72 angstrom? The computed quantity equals 0.0752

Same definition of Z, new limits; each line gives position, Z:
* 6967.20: 0.0725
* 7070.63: 0.0763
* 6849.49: 0.0730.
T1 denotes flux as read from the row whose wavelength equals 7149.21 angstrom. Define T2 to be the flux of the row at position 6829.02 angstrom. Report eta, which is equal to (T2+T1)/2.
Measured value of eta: 12.9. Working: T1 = 12.3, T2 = 13.5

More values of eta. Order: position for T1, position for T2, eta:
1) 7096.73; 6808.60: 13.4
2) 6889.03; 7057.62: 13.3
